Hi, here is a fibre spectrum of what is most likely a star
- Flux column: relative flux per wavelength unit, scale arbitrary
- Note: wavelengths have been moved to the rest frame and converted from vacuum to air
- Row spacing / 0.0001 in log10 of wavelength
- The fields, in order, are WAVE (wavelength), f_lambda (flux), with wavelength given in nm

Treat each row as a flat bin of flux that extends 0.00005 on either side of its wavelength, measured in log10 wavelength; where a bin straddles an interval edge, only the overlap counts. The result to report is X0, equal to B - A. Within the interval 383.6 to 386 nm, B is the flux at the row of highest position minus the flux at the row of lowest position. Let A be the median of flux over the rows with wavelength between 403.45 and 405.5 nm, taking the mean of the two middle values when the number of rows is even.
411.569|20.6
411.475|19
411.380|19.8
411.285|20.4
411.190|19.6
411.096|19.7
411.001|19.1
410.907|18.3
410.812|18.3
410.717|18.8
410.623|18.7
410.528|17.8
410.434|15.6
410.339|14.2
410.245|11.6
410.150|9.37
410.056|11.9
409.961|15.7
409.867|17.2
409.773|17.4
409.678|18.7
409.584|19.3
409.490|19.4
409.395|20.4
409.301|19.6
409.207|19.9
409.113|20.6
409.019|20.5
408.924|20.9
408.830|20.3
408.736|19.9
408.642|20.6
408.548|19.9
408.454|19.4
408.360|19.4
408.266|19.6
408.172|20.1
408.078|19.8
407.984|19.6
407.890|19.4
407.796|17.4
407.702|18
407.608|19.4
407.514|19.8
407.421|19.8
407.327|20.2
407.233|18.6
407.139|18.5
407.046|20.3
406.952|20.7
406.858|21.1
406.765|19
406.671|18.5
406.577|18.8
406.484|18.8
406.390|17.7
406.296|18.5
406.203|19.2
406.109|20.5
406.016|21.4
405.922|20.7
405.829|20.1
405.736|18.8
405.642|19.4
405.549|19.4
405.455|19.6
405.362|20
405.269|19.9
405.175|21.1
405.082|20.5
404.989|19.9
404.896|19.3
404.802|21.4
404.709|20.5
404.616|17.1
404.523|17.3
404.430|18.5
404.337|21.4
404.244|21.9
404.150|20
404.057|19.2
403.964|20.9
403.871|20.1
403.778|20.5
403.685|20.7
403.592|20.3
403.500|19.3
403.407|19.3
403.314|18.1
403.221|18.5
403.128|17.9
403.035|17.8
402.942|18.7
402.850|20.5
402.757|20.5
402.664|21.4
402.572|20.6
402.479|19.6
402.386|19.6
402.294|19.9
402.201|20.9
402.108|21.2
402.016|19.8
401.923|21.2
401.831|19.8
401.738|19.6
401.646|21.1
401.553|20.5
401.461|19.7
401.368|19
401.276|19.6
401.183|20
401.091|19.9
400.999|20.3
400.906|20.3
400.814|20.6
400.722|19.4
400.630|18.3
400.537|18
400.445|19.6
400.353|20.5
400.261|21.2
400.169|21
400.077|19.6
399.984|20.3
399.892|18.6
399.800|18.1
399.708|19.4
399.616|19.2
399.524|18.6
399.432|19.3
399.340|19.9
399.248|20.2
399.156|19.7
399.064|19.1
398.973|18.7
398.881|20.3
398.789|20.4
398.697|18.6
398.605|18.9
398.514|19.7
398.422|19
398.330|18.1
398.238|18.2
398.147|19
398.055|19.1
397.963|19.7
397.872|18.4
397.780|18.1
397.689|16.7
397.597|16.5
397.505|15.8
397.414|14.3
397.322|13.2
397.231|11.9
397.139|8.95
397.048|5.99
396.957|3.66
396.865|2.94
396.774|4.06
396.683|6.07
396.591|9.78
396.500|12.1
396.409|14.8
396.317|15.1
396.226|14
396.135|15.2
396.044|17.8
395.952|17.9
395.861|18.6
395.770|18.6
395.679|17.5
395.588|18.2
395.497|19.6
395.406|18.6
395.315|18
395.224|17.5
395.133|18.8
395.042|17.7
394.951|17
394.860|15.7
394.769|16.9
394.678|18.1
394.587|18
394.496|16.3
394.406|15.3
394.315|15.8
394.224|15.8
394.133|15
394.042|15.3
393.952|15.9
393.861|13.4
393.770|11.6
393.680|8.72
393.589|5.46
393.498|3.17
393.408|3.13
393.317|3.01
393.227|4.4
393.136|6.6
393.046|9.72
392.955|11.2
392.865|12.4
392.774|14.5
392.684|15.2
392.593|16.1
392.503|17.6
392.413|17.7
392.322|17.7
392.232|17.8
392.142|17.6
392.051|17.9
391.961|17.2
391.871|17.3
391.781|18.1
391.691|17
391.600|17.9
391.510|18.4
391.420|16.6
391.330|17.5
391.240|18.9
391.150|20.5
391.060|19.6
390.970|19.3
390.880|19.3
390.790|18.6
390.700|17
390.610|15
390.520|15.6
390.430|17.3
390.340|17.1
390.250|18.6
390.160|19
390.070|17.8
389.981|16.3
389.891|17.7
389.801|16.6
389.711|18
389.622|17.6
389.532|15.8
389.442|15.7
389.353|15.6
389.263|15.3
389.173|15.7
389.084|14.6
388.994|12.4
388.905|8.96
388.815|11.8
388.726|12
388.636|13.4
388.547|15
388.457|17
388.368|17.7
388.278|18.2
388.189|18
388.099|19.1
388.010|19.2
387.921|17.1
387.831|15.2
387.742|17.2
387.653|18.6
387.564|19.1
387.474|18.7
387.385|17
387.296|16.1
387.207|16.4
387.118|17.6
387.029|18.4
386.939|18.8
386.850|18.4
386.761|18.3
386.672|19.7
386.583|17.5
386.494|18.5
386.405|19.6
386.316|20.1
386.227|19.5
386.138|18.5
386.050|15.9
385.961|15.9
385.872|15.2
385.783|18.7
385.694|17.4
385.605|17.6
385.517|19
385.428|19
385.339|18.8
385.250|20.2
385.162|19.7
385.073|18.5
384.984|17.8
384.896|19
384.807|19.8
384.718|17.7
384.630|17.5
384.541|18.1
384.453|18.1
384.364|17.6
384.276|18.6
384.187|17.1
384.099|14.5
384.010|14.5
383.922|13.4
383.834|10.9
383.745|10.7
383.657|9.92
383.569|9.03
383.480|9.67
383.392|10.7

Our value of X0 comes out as -14.1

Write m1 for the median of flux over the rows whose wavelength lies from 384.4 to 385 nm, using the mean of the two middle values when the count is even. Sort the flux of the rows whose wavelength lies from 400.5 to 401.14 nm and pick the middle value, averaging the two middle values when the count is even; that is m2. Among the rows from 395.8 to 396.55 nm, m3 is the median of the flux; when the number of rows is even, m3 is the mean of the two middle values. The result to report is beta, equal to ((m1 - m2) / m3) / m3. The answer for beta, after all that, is -0.008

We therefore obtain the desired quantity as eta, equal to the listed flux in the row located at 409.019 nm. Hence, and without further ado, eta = 20.5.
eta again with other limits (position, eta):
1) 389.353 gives 15.6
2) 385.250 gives 20.2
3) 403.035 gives 17.8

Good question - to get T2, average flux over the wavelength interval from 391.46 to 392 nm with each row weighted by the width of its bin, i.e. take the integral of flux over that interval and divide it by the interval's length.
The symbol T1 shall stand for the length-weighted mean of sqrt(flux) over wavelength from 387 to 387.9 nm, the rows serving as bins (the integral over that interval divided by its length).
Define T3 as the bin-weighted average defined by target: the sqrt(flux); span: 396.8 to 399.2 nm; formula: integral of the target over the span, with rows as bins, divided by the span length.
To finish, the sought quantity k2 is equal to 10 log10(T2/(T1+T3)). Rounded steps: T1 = 4.17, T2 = 18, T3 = 3.91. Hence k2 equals 3.4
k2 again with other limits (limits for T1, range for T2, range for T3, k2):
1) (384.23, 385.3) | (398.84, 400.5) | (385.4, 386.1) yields 3.7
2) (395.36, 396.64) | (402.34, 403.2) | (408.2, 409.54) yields 3.6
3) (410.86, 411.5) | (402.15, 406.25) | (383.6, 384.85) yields 3.8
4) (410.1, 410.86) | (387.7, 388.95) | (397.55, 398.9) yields 2.8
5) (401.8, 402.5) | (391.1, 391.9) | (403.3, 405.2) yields 3.0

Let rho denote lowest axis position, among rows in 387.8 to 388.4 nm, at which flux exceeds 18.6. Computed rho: 388.010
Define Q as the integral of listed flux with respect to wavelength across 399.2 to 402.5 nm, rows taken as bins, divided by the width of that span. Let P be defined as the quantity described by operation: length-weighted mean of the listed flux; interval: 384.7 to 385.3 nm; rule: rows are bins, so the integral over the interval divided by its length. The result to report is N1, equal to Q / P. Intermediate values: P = 19.0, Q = 19.8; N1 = 1.04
